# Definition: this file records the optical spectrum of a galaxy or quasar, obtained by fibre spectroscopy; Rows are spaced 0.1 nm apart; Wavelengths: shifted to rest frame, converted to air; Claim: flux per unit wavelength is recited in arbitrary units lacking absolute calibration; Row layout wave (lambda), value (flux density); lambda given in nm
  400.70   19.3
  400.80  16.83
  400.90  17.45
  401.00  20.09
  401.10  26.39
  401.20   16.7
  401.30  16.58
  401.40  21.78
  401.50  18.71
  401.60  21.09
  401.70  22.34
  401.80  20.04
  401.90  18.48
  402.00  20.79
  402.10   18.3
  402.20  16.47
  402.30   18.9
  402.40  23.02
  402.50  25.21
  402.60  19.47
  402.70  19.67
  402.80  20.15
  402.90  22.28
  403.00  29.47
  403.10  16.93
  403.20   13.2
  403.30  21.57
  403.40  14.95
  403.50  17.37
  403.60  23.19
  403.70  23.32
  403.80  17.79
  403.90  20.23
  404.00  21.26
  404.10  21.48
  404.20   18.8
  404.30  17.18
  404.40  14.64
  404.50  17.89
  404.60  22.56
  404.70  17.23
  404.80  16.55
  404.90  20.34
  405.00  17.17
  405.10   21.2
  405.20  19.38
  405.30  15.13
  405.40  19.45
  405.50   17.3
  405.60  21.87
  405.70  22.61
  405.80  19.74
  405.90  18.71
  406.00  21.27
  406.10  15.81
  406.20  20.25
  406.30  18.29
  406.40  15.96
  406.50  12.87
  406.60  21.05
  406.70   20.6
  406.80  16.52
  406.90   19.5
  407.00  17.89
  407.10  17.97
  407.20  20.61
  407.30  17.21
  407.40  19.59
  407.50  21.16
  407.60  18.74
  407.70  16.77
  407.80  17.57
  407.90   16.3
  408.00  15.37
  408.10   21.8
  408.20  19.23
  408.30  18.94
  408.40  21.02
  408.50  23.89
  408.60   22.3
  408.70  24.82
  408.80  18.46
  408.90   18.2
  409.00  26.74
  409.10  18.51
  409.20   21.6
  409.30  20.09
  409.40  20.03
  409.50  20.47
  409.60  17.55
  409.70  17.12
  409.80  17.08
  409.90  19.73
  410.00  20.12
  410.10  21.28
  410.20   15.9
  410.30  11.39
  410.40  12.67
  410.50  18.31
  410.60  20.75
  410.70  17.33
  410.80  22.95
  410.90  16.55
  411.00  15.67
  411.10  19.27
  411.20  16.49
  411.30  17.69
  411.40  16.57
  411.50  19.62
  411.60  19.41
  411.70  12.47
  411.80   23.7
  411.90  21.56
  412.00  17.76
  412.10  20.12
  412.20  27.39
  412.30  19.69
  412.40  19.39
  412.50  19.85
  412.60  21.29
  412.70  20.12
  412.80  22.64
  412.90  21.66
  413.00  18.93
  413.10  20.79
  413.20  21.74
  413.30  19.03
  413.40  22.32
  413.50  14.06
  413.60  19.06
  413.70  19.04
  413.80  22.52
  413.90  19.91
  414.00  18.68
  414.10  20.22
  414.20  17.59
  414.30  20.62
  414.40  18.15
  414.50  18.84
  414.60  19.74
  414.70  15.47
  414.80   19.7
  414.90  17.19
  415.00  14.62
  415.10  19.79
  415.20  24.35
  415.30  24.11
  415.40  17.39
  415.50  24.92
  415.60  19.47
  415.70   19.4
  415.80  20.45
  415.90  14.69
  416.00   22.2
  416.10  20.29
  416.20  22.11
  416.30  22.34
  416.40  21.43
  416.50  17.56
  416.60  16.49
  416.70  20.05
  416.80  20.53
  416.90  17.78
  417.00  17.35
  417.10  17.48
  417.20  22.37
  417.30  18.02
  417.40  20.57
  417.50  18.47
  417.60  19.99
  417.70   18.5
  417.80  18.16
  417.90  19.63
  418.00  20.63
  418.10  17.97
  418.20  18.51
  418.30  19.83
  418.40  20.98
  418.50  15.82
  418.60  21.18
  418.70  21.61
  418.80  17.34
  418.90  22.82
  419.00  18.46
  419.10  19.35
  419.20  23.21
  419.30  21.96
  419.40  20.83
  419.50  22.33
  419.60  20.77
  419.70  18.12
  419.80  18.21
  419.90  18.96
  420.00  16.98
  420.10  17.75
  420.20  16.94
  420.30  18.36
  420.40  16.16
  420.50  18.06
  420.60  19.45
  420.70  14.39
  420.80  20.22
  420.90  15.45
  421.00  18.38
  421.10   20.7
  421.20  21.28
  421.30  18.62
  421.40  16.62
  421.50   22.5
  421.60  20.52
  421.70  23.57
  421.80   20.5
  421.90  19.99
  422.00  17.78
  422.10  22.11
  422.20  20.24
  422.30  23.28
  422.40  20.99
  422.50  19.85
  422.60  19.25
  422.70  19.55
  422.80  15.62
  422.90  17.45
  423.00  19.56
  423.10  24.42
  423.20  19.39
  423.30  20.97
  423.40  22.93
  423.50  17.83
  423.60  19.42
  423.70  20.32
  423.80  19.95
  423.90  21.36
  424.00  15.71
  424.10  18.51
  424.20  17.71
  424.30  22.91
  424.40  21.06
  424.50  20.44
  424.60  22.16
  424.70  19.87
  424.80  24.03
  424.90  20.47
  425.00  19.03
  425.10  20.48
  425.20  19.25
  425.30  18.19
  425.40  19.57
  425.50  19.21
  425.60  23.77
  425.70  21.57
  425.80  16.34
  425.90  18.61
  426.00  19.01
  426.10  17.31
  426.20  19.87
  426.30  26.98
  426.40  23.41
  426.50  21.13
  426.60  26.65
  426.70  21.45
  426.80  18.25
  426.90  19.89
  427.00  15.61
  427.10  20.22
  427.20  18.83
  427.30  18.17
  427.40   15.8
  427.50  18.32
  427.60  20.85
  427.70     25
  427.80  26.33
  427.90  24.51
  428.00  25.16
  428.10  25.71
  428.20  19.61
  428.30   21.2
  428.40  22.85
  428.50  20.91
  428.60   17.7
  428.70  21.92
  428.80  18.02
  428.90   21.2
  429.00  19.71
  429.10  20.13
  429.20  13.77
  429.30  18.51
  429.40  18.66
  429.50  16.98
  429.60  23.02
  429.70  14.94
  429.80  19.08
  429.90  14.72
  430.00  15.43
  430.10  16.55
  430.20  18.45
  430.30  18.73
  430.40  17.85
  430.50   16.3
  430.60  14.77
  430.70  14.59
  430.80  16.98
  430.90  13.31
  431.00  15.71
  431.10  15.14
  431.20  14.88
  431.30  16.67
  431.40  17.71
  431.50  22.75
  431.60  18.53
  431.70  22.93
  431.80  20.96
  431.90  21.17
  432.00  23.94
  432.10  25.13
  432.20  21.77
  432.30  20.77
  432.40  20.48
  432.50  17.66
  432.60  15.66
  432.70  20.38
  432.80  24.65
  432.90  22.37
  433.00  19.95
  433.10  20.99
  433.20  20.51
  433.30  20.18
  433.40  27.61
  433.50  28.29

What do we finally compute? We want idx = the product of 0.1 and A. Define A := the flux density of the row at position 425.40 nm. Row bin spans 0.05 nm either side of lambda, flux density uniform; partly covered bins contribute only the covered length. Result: 1.96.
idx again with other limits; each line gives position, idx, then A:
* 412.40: 1.94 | 19.39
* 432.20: 2.18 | 21.77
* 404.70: 1.72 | 17.23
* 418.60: 2.12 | 21.18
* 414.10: 2.02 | 20.22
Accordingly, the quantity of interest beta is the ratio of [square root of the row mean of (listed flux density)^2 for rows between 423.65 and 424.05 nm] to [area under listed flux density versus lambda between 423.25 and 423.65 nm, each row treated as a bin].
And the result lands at 2.40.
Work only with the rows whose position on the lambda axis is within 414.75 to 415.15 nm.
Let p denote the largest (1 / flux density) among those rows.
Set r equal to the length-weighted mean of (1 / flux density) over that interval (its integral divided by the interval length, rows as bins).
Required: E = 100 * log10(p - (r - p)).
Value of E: -110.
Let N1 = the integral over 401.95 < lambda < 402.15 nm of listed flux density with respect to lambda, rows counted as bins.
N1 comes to 3.9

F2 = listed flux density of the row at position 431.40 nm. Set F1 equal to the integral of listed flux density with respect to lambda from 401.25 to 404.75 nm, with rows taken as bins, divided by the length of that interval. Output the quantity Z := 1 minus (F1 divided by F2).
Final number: -0.12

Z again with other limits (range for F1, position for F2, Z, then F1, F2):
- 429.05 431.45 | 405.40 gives 0.14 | 16.8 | 19.45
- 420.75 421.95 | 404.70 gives -0.15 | 19.9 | 17.23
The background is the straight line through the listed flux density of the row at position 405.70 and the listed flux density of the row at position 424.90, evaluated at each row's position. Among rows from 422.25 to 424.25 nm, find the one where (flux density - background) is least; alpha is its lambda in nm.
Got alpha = 422.80 nm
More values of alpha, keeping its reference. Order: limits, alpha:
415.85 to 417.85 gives 415.90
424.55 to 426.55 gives 425.80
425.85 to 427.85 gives 427.00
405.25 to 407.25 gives 406.50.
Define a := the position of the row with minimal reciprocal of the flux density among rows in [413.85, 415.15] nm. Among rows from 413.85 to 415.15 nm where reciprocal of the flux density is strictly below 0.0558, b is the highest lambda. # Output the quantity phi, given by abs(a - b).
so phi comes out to 0.80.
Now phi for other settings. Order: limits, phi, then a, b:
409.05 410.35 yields 0.90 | 409.20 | 410.10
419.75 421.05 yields 0.20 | 420.80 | 421.00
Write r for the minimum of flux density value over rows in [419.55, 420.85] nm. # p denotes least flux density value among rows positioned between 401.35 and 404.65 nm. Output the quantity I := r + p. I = 27.6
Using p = 13.2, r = 14.39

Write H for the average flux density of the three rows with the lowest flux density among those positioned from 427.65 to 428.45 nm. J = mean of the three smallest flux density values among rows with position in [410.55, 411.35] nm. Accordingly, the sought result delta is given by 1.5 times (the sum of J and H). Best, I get 56.2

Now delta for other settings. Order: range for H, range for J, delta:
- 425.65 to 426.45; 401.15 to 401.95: 52.0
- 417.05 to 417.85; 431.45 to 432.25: 57.2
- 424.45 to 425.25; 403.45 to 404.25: 56.1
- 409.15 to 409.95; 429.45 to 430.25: 48.4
